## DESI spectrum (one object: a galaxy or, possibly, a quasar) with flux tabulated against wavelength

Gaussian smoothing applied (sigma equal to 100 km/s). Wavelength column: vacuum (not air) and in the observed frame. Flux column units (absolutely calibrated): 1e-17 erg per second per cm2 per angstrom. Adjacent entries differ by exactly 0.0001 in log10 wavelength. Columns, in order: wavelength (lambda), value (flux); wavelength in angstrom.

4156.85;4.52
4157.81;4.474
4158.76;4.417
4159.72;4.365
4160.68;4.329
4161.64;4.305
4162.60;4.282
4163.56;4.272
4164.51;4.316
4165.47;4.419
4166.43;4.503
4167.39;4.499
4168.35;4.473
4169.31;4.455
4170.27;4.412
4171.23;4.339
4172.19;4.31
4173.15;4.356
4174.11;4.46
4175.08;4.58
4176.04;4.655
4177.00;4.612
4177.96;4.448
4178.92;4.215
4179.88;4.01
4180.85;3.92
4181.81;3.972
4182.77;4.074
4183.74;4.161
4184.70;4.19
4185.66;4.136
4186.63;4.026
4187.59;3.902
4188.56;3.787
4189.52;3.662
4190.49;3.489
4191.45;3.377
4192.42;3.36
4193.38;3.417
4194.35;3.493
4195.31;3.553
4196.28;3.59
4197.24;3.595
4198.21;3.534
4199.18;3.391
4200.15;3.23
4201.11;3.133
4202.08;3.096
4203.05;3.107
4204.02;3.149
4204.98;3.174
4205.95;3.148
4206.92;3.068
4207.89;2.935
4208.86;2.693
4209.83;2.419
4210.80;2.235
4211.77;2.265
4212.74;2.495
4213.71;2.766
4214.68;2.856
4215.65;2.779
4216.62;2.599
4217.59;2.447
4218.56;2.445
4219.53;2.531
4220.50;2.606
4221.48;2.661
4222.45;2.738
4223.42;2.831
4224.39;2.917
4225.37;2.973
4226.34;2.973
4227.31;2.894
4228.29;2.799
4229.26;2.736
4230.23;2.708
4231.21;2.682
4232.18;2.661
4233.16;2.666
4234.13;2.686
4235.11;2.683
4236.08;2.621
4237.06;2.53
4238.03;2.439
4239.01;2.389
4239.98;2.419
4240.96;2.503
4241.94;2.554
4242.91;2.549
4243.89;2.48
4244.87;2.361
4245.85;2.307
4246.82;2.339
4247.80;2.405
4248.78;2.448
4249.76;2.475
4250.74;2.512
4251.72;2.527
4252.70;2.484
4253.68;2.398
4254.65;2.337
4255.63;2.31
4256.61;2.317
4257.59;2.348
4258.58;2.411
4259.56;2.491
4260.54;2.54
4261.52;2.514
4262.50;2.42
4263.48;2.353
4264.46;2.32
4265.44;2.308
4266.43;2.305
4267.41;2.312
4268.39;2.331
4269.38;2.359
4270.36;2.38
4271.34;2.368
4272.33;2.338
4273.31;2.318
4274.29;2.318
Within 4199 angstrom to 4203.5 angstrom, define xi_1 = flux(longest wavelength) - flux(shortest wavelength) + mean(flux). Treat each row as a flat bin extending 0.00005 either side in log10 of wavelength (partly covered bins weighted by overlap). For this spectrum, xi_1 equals 2.9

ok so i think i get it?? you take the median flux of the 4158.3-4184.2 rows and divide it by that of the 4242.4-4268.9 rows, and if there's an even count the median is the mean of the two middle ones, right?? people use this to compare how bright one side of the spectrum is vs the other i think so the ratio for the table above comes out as 1.82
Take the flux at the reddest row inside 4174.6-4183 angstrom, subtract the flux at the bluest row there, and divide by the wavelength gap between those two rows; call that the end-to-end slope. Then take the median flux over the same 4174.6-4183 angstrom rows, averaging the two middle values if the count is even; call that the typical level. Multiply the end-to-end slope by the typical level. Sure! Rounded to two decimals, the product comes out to -0.28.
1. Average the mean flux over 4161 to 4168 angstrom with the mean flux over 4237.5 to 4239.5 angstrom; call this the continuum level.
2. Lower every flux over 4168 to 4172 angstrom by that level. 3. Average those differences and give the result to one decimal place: 1.0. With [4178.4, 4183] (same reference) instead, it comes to 0.6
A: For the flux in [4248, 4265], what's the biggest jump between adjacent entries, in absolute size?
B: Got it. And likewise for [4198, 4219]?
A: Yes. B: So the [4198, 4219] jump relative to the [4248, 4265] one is 2.9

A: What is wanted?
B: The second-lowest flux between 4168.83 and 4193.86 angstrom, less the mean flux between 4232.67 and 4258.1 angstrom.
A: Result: 0.9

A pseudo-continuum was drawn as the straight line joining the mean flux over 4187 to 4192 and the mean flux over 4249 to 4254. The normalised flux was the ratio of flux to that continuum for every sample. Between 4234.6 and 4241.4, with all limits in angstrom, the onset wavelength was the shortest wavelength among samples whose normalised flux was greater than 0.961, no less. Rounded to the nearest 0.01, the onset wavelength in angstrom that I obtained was 4235.11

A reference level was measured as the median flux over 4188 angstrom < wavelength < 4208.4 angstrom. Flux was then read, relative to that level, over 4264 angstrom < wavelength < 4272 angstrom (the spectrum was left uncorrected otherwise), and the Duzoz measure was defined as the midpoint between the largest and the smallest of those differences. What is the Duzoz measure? -1.0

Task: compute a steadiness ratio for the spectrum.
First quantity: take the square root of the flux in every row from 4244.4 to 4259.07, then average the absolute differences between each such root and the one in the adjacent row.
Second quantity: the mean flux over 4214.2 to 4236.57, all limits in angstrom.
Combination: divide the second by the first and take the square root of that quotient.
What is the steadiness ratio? 14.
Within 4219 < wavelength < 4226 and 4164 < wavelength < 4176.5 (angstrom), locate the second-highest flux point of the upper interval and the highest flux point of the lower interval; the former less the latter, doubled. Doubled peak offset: -3.5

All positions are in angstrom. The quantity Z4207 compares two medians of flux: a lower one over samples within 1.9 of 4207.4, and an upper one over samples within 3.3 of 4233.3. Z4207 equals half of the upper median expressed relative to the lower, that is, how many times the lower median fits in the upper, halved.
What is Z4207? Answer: 0.45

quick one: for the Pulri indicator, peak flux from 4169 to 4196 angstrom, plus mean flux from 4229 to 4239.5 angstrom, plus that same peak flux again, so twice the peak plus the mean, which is 11.9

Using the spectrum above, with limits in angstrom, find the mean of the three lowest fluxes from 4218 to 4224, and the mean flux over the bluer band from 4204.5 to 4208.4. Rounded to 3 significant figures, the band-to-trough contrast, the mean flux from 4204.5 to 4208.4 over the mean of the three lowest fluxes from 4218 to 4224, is 1.22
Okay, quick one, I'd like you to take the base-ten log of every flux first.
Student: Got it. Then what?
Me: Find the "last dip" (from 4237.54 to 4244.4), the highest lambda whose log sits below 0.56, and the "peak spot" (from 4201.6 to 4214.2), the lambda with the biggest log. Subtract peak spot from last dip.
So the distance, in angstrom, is 38.9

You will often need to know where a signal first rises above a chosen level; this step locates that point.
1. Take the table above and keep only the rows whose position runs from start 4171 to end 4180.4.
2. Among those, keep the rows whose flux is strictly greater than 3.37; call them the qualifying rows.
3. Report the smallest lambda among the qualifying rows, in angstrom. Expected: 4171.23 angstrom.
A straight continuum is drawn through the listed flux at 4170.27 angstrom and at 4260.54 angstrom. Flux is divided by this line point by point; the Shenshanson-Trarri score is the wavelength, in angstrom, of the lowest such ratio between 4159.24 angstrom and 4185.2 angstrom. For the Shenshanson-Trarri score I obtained 4180.85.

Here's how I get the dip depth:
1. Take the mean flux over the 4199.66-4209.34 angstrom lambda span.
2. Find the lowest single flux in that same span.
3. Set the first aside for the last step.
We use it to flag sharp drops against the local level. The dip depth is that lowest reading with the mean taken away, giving -0.38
